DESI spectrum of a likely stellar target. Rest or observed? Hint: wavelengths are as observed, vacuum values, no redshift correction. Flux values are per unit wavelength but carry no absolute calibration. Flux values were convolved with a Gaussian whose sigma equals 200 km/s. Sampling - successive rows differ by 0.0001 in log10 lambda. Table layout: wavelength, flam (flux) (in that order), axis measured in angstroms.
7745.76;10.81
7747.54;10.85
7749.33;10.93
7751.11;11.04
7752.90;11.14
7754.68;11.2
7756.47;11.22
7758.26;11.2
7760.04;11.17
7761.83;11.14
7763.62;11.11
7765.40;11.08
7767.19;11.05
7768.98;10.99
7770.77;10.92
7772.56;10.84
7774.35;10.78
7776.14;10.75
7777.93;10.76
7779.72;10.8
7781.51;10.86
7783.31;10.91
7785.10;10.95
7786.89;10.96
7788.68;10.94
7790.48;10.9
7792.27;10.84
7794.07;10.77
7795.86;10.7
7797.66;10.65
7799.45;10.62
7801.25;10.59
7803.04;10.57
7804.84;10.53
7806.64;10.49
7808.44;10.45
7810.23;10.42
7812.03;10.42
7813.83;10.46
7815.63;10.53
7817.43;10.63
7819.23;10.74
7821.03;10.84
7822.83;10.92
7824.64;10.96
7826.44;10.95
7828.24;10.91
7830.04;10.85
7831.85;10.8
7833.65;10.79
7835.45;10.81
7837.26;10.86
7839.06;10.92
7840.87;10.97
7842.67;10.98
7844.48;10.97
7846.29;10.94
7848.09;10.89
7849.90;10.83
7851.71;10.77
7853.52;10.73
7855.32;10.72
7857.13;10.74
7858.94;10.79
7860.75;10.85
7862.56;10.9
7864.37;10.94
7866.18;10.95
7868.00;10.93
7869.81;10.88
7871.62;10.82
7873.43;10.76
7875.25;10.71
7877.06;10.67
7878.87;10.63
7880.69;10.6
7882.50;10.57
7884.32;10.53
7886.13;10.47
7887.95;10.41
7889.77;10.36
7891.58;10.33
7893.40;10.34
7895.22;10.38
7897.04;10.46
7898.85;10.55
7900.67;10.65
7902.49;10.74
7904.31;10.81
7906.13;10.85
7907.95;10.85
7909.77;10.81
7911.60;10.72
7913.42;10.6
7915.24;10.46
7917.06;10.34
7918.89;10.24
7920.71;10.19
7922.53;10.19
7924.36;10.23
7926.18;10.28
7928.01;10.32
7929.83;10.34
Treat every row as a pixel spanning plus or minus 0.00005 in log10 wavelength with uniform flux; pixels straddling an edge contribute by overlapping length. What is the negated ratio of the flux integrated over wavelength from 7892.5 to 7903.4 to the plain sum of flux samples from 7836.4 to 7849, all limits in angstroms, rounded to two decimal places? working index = -1.50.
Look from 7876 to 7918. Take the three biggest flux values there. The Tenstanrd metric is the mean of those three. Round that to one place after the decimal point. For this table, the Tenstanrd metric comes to 10.8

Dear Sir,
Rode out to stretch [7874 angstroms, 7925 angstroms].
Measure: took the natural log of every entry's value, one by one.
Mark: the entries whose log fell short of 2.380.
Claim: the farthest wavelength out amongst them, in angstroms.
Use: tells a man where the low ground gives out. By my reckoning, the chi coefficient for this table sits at 7924.36 angstroms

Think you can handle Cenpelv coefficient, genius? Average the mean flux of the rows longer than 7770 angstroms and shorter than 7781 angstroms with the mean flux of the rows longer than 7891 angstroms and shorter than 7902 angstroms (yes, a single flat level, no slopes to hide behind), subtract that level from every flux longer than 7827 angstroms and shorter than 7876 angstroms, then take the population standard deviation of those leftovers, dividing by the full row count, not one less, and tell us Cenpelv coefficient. 0.082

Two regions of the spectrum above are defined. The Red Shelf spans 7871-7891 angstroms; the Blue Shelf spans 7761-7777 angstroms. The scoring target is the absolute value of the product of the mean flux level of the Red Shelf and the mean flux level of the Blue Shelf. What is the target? 116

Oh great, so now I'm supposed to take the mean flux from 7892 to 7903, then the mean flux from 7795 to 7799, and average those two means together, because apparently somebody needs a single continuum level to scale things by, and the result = 10.6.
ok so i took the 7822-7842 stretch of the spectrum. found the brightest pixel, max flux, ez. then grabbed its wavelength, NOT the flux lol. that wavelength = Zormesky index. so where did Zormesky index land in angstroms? 7840.87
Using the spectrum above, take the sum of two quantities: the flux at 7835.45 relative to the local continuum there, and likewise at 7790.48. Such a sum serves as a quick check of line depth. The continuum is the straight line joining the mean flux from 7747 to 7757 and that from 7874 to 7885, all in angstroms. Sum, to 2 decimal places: 2.00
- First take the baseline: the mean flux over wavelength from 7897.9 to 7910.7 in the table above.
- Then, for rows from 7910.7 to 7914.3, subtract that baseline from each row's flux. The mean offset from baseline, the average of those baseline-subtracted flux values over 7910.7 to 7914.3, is -0.09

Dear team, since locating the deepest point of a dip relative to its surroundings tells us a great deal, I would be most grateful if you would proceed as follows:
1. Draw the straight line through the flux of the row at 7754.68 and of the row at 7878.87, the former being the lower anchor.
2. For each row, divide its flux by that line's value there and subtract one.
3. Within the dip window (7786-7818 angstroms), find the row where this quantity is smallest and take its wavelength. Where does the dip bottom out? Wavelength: 7810.23 angstroms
